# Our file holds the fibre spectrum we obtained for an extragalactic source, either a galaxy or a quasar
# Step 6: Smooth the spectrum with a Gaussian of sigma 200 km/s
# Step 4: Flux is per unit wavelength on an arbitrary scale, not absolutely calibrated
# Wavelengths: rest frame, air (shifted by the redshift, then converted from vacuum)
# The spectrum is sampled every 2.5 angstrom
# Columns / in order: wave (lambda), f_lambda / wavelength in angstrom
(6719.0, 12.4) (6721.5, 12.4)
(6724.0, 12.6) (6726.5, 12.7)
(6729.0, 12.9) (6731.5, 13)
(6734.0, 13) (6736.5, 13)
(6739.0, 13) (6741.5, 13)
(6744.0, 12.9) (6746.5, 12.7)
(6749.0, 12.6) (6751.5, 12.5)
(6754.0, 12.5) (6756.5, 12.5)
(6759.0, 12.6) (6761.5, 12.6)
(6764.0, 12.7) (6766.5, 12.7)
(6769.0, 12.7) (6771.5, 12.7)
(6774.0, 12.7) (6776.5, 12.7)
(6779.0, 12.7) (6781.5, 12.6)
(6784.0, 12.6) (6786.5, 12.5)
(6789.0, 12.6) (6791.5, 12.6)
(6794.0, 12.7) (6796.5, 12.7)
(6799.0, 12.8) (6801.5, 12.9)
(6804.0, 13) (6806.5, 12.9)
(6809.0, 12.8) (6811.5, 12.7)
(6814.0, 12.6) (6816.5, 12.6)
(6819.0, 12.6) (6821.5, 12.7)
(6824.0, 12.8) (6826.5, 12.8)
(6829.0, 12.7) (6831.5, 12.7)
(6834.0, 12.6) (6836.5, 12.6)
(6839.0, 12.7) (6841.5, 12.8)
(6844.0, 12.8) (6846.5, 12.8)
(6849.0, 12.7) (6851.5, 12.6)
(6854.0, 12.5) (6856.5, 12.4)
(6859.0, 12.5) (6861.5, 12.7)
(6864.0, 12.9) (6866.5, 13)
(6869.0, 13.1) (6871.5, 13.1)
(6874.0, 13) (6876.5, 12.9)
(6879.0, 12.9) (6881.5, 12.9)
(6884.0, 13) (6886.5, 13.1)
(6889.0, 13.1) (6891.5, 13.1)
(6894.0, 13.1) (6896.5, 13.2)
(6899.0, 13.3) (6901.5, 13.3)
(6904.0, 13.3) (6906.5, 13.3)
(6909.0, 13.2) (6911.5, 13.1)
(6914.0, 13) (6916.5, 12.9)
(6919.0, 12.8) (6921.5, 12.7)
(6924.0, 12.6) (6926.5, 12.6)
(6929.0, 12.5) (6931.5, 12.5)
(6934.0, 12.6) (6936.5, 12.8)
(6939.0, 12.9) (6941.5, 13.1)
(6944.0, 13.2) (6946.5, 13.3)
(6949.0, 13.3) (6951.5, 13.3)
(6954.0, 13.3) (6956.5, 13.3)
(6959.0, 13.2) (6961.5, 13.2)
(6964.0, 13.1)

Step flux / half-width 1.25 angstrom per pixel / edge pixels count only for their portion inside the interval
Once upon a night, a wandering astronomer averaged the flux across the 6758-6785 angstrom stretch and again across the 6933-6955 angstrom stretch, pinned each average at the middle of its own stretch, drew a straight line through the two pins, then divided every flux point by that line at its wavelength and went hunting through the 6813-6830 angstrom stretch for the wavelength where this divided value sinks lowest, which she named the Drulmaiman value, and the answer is 6819.0 angstrom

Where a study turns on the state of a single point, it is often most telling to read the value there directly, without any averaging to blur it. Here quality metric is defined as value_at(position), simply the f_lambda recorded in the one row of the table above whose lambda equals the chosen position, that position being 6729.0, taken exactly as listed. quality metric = 12.9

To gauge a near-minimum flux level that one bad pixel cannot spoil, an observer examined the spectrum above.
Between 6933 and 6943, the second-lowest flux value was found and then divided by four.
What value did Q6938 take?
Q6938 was 3.20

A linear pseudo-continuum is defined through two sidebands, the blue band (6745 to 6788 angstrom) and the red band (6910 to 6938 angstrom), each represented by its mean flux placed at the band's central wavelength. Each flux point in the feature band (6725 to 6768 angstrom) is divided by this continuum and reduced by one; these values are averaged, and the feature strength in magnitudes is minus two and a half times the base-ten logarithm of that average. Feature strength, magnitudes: 4.8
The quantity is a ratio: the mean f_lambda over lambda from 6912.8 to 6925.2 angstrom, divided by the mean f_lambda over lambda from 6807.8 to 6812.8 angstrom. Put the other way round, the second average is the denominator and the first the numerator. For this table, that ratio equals 1.00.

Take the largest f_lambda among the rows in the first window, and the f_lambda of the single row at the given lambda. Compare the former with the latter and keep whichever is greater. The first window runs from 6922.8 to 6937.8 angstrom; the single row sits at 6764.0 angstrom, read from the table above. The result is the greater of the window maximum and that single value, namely 12.8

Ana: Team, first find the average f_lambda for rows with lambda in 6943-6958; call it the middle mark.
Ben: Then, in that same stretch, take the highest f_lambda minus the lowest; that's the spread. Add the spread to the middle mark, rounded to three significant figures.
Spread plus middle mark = 13.4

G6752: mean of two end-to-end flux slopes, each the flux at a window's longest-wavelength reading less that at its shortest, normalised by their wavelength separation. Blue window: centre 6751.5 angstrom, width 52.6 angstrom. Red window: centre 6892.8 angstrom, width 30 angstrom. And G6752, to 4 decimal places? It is 0.0073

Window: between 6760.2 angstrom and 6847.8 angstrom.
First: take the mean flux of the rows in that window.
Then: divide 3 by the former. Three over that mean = 0.2361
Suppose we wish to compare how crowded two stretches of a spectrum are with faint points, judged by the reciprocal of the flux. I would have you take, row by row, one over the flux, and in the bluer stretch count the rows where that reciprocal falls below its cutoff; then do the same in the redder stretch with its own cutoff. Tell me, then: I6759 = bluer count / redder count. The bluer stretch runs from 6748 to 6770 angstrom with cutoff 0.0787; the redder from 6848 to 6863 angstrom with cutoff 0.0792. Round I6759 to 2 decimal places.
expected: 0.00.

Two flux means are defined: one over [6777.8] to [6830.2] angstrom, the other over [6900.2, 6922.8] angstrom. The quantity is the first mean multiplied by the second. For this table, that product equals 166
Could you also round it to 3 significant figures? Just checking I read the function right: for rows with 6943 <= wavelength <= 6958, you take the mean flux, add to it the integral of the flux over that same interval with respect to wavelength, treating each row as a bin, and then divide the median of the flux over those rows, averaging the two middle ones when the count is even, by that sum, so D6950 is 0.0626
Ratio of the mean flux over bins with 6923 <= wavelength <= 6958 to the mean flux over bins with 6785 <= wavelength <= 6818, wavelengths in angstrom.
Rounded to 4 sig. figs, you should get 1.018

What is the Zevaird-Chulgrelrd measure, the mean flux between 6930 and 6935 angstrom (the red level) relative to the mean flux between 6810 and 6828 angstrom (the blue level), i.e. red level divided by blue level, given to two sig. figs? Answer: 0.99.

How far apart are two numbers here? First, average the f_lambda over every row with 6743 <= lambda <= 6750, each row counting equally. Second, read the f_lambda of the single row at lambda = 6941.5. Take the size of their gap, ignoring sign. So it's 0.37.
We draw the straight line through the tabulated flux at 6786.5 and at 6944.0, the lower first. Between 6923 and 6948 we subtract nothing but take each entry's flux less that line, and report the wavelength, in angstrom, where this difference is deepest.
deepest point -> 6931.5 angstrom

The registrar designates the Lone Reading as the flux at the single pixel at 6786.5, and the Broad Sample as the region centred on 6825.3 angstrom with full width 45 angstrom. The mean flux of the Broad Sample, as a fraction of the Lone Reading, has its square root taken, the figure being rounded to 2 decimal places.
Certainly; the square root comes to 1.01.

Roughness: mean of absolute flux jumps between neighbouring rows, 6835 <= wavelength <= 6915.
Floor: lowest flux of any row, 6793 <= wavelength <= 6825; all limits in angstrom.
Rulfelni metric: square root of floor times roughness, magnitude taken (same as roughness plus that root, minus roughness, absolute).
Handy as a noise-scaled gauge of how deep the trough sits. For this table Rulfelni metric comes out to 0.95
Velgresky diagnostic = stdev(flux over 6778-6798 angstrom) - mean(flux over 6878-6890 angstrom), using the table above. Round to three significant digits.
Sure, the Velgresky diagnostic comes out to -12.9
